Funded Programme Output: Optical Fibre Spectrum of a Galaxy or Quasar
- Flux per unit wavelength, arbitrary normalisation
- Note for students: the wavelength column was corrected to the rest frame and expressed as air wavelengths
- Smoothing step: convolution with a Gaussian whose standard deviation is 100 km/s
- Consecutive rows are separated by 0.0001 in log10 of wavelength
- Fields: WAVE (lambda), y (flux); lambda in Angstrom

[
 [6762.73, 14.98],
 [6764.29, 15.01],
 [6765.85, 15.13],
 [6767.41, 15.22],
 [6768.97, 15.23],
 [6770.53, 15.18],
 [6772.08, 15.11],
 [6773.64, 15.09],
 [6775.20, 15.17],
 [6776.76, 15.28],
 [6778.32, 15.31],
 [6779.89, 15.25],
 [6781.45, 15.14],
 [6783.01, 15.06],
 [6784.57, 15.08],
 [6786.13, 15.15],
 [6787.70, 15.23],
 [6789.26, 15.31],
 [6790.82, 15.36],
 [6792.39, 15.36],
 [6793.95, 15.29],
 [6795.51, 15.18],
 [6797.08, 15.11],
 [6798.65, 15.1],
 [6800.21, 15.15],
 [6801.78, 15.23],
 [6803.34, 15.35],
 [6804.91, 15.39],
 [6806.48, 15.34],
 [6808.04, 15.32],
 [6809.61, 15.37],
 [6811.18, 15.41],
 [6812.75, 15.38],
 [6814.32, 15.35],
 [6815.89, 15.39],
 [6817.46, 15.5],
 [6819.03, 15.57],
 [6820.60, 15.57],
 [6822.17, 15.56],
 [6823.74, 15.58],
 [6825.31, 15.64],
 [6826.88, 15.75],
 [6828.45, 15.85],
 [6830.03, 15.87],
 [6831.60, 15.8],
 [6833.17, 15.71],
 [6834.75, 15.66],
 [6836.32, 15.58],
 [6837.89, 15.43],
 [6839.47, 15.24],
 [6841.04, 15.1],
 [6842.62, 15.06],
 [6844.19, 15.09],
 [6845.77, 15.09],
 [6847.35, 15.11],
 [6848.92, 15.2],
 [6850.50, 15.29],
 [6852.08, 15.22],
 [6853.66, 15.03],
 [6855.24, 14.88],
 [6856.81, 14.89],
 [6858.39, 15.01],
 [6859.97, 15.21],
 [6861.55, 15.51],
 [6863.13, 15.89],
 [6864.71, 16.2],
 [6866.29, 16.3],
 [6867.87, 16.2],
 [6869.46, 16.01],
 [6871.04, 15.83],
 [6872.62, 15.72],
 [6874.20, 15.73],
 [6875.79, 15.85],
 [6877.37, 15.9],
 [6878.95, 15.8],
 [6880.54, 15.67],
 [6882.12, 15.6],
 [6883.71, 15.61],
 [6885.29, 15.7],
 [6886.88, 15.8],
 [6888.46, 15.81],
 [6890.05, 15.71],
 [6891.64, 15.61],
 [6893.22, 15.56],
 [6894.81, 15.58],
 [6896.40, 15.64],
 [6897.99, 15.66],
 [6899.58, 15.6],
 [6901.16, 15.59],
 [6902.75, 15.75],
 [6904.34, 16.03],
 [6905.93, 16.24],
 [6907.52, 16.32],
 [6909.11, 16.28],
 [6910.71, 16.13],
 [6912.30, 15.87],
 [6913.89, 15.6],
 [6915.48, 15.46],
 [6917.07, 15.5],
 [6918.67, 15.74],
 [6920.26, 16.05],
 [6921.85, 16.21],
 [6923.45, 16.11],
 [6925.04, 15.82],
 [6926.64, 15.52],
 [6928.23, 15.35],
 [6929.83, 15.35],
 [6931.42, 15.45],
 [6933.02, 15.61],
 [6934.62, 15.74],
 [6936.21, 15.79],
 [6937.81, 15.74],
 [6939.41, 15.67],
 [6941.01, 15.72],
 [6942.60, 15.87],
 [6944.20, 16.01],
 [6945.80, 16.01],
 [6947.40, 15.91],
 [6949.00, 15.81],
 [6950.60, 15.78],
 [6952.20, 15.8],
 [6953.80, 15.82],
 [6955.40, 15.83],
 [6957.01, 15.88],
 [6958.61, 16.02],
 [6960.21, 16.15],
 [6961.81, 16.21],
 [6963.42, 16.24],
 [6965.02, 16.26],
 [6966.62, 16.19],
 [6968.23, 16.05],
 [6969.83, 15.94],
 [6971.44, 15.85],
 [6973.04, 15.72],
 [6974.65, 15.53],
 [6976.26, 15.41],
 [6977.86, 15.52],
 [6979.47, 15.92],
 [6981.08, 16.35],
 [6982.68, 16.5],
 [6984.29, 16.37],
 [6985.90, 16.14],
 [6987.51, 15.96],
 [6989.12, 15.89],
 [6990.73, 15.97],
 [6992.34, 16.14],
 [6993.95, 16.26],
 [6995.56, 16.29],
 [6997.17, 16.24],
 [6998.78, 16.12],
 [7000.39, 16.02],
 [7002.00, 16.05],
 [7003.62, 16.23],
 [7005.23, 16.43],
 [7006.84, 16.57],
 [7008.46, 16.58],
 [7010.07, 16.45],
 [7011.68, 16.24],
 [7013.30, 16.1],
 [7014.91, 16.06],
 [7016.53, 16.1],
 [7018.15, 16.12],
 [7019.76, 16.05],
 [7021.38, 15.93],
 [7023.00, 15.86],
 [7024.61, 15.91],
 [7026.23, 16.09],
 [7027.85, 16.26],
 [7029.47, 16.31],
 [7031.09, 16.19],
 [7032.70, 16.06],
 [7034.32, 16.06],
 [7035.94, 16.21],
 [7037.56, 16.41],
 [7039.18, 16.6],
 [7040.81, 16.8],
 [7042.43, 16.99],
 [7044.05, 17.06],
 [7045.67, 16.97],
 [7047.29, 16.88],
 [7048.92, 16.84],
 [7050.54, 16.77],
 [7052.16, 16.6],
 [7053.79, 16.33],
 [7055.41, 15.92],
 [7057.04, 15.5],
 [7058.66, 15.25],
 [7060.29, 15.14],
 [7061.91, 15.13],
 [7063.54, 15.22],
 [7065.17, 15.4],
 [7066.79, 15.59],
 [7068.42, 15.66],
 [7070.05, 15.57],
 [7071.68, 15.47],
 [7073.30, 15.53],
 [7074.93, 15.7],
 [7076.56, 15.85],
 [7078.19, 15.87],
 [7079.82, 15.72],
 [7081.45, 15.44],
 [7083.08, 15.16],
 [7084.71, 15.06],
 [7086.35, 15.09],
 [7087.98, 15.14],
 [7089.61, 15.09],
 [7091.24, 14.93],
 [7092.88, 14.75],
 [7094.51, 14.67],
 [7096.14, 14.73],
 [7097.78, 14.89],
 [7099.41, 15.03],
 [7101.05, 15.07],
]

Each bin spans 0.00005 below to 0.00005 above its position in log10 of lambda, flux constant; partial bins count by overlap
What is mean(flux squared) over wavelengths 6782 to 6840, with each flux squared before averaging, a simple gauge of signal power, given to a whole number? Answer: 238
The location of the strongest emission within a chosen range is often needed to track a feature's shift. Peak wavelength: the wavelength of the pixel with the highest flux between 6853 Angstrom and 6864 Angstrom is 6863.13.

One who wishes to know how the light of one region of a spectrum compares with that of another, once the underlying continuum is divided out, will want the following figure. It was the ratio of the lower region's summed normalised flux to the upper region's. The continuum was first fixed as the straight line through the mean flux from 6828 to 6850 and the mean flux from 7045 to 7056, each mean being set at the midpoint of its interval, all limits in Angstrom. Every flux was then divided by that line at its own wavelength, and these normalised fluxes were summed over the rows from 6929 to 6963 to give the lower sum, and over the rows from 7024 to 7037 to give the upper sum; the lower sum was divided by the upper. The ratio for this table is 2.7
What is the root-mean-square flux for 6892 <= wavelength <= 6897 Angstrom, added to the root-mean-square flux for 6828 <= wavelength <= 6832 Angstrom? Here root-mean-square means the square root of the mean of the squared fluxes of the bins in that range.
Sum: 31.4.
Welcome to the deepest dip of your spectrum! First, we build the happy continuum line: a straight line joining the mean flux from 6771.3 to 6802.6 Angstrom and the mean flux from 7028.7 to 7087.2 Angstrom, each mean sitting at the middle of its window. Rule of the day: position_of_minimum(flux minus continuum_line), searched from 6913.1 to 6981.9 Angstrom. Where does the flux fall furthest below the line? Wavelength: 6976.26 Angstrom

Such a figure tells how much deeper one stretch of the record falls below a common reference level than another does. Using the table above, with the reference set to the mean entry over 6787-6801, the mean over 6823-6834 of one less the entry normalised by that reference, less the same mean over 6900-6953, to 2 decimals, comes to 0.00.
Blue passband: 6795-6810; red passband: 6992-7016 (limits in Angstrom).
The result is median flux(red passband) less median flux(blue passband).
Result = 1.0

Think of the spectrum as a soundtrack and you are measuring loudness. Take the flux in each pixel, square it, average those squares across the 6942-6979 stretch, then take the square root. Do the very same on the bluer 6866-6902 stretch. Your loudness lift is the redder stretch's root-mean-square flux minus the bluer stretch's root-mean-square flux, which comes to 0.1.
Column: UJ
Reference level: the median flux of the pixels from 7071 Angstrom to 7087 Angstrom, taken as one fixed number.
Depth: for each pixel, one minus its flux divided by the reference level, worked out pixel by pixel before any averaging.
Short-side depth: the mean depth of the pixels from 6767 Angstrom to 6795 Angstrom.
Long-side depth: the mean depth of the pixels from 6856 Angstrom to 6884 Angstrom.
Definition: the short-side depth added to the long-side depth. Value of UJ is 0.004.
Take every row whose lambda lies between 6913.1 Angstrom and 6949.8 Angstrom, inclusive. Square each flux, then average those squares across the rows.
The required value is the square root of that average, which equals 15.7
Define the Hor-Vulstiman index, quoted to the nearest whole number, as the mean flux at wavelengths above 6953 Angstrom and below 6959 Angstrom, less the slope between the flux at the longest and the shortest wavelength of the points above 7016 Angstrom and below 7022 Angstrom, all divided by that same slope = -454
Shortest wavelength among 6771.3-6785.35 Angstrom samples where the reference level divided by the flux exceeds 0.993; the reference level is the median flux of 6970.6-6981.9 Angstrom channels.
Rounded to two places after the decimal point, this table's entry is 6772.08 Angstrom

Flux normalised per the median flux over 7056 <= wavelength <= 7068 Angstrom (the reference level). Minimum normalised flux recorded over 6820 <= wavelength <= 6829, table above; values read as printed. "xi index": 1.02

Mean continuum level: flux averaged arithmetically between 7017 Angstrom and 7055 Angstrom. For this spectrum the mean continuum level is 16.40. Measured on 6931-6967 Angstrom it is 15.89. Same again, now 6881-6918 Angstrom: 15.77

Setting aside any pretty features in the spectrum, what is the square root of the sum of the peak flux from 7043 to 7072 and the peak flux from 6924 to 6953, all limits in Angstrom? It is 5.75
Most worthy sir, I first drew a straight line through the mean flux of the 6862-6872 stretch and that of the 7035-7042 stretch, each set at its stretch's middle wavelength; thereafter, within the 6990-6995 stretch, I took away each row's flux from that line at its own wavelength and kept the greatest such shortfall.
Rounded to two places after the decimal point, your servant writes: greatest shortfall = 0.41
